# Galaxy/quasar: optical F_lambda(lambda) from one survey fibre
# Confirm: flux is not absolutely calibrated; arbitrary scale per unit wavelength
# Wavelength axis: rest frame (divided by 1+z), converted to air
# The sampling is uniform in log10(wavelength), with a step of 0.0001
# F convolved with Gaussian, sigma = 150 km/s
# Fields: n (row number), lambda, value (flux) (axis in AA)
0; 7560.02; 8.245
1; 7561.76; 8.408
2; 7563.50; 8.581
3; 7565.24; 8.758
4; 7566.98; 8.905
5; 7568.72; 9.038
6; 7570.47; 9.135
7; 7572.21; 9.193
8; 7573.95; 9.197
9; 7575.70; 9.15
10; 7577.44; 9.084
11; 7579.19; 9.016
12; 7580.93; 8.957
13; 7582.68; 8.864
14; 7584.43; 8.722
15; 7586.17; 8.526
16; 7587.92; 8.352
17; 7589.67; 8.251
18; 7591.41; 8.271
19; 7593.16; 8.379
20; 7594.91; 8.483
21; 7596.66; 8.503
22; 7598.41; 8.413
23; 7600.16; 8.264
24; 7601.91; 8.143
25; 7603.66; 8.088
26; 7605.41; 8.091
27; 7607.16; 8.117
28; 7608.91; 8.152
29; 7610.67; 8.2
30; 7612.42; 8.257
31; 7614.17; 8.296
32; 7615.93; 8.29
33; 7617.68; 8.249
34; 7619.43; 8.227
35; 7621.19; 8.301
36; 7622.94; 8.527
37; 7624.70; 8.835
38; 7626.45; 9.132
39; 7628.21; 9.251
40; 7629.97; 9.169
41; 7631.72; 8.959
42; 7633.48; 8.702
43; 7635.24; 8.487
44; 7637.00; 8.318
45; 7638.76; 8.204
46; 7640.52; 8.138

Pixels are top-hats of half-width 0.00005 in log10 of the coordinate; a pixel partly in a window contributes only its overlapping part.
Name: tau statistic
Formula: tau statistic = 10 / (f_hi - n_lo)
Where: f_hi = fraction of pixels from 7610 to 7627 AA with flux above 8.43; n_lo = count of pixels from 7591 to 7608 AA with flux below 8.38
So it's -1.5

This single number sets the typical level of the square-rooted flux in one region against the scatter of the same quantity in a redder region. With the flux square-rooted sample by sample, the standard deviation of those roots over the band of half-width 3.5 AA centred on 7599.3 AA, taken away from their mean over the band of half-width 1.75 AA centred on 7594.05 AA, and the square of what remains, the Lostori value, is 8.3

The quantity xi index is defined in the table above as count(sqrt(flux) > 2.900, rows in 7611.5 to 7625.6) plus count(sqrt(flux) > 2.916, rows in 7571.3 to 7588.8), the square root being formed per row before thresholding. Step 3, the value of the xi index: 11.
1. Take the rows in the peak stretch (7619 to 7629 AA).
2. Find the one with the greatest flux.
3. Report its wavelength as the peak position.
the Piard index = 7628.21 AA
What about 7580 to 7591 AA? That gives 7580.93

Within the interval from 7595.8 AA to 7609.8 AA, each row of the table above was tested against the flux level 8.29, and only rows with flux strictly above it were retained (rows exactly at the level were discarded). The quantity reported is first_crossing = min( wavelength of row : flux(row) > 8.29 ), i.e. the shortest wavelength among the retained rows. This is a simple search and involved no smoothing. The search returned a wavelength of 7596.66 AA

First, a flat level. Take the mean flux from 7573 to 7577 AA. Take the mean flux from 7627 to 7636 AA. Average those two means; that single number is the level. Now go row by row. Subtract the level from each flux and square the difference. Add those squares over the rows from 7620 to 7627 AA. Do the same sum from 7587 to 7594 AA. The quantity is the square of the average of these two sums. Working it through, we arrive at 2.3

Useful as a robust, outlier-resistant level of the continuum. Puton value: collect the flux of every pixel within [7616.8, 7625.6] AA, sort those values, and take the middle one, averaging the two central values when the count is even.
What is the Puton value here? 8.3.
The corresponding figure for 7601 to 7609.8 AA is 8.1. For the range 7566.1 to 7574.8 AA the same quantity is 9.1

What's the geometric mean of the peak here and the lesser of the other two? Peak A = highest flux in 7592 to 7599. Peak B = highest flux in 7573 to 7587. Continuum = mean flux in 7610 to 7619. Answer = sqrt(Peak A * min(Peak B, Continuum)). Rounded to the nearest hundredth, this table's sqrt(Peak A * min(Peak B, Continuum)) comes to 8.38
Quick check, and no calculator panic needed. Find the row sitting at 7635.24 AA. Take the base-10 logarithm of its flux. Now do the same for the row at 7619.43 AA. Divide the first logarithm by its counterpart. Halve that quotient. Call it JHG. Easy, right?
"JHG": 0.507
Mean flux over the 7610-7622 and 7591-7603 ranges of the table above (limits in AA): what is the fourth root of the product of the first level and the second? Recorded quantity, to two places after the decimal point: 2.88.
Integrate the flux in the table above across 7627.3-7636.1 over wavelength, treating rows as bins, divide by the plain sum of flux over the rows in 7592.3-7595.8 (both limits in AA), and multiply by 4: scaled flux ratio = 19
